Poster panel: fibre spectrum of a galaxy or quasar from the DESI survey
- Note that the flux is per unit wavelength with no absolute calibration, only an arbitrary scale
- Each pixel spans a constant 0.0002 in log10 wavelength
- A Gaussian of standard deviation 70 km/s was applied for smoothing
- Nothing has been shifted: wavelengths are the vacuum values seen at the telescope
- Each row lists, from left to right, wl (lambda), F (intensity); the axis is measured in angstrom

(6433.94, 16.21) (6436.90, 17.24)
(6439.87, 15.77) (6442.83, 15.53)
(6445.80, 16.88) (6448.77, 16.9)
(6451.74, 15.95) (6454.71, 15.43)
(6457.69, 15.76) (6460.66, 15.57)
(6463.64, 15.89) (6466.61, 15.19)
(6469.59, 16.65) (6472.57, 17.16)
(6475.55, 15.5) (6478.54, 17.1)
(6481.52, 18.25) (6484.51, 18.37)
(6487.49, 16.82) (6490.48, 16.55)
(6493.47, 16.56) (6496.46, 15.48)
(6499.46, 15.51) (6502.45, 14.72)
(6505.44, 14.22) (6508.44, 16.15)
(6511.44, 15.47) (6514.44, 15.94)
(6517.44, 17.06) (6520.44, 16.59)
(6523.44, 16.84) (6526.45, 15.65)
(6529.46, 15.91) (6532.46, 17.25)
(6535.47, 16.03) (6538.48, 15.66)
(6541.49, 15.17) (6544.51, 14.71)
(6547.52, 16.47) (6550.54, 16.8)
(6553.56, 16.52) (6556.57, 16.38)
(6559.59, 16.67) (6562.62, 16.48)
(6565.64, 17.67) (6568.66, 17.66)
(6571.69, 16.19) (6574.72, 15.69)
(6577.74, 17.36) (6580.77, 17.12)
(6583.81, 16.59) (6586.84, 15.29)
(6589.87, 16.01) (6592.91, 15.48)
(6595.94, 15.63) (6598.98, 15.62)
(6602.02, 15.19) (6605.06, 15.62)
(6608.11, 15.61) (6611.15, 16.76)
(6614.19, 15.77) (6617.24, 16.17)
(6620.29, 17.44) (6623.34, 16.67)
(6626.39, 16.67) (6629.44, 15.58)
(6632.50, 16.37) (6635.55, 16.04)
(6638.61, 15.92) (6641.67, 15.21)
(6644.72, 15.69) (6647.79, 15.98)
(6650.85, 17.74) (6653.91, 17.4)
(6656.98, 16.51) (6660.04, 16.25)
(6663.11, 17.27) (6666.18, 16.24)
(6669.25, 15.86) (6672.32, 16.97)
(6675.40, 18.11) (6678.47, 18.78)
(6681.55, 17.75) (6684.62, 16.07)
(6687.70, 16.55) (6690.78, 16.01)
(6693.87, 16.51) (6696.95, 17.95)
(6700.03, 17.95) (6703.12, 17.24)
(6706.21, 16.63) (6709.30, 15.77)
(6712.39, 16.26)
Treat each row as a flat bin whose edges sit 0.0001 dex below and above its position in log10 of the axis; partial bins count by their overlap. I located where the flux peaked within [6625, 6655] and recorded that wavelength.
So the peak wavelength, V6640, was 6650.85 angstrom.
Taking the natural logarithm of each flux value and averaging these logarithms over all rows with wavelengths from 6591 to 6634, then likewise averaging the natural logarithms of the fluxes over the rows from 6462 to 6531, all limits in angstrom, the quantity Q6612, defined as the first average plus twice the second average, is 8.35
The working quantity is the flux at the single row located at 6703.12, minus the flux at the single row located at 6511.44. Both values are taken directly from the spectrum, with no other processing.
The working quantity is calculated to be 1.8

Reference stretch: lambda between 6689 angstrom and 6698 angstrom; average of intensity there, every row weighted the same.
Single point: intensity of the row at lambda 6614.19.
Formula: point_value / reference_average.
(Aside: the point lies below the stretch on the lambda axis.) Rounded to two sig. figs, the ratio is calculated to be 0.94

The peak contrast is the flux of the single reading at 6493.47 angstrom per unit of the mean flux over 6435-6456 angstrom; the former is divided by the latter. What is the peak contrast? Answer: 1.02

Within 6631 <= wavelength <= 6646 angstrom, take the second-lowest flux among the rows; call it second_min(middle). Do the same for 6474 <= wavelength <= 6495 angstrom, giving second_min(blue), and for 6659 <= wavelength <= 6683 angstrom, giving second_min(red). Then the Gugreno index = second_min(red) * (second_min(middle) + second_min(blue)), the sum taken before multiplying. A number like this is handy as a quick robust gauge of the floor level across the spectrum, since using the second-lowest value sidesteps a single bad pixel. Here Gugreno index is 524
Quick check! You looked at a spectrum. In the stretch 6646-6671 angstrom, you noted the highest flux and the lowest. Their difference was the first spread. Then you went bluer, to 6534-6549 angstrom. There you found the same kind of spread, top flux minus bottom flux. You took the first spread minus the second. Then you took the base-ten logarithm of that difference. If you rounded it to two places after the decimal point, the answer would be -0.92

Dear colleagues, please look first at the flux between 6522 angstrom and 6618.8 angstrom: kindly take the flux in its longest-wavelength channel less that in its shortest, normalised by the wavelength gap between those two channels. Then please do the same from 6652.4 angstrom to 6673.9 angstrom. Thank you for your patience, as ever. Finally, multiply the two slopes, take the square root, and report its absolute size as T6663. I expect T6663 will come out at 0.013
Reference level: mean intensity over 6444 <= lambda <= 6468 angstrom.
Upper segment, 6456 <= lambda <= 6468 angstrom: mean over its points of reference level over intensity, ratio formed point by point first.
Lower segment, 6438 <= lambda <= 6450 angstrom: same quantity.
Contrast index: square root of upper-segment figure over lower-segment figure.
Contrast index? 1.02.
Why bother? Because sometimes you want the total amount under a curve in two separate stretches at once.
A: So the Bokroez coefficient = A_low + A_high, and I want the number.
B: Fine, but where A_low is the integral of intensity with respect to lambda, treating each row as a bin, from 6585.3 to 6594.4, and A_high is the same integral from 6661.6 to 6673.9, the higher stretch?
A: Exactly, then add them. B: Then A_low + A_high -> 346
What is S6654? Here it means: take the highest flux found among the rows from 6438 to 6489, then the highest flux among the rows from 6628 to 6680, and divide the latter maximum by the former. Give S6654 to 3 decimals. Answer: 1.022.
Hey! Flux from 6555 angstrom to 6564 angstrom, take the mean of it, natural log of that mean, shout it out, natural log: 2.804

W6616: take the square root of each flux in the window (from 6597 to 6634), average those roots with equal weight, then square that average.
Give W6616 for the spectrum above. 16.1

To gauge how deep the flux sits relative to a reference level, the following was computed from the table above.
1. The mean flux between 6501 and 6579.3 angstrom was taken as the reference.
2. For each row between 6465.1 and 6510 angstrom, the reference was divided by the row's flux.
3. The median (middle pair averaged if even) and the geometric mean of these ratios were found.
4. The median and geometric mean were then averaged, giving 0.99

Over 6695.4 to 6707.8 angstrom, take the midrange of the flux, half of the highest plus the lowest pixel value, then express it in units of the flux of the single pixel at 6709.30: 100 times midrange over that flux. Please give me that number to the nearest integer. 110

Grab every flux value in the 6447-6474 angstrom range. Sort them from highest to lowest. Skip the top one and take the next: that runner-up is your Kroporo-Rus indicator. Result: 16.9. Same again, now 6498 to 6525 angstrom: 16.84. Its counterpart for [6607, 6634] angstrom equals 16.76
